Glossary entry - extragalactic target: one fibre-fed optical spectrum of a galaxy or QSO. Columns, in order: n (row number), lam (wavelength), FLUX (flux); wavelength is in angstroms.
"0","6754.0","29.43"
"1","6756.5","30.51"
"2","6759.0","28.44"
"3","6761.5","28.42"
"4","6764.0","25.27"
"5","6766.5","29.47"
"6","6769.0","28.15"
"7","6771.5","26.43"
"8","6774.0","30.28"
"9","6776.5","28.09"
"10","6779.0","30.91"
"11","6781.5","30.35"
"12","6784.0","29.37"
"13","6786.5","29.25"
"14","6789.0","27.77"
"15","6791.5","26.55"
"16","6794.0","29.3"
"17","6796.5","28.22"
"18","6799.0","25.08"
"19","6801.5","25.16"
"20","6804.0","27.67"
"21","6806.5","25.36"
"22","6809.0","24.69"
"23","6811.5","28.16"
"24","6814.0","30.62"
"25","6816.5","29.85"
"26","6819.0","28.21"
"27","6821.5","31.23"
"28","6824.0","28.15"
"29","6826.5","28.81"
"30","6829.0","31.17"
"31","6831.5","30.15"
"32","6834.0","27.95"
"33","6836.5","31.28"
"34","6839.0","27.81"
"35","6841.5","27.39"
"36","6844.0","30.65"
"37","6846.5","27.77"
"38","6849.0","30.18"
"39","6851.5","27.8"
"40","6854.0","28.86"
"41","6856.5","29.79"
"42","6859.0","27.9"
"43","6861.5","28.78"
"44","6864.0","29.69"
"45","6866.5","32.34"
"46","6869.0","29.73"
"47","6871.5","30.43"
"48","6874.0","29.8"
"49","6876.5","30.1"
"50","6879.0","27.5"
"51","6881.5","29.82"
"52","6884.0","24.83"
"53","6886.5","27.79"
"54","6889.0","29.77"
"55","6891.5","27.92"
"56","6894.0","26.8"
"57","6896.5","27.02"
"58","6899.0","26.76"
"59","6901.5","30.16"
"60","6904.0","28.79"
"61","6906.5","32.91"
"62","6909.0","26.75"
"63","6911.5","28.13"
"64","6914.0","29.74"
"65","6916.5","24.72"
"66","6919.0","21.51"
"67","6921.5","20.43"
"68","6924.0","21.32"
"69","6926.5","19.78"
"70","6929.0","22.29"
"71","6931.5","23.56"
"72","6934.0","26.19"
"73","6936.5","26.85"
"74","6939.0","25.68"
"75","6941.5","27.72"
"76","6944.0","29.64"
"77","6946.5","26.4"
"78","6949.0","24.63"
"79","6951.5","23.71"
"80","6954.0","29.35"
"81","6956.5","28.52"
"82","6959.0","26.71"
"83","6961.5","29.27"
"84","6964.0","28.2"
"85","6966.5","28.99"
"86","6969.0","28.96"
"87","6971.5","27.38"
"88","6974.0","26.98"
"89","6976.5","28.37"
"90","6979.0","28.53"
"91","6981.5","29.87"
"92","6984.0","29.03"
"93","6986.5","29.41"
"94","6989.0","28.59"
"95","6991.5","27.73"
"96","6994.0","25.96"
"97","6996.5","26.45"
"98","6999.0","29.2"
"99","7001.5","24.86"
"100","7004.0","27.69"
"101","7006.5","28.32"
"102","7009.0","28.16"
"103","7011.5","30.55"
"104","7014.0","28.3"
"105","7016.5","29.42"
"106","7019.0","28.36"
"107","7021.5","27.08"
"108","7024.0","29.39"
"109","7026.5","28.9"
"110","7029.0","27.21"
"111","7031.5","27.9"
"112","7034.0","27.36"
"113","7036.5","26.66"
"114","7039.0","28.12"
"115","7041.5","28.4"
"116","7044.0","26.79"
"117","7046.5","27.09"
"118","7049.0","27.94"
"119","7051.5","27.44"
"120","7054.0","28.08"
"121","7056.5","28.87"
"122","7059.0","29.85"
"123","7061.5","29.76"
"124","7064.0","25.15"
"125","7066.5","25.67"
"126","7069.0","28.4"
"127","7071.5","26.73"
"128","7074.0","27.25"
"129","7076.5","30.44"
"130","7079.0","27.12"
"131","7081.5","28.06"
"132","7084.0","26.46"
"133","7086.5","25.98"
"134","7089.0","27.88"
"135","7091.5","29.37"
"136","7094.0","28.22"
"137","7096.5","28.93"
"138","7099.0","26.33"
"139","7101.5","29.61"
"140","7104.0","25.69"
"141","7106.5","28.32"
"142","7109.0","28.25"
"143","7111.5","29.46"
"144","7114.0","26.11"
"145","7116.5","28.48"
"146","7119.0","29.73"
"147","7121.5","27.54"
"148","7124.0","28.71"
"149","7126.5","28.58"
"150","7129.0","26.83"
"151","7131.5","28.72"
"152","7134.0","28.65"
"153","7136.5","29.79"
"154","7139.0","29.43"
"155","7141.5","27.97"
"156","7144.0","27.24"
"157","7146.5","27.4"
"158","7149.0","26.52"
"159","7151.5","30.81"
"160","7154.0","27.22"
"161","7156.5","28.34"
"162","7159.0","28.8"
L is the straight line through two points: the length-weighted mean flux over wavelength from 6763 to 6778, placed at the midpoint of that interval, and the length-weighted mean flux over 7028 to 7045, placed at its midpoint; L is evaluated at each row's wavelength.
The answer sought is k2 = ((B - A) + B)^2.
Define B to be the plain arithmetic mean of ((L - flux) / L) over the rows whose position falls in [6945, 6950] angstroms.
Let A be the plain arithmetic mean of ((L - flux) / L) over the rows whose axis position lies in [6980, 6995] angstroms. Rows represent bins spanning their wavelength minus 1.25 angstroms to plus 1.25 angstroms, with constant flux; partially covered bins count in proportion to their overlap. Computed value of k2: 0.035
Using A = -0.030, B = 0.08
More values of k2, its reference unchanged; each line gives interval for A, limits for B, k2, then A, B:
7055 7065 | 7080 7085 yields 0.002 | -0.035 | 0.01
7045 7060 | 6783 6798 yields 0.000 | -0.027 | -0.01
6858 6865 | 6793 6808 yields 0.014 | -0.033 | 0.04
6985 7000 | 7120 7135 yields 0.003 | -0.011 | -0.03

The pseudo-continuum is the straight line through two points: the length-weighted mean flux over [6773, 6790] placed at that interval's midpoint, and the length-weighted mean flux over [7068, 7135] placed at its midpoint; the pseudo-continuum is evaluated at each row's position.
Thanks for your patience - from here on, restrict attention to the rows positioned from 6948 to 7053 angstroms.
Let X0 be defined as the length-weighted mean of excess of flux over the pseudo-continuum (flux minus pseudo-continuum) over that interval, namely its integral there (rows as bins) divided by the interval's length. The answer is -0.5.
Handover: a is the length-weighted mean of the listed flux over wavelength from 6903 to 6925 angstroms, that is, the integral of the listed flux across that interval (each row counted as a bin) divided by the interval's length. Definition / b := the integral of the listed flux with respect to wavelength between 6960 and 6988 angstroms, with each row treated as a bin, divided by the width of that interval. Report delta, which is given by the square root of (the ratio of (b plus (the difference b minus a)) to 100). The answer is 0.558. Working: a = 26.1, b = 28.6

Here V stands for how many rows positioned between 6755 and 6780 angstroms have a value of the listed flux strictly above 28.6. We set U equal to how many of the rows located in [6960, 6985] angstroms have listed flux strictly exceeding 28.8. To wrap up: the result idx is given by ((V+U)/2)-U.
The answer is -0.5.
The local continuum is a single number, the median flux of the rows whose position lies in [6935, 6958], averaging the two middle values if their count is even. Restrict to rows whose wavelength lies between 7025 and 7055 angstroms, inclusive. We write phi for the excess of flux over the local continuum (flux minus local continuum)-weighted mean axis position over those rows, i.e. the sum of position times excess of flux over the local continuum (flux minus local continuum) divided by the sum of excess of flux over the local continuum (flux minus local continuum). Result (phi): 7039.3 angstroms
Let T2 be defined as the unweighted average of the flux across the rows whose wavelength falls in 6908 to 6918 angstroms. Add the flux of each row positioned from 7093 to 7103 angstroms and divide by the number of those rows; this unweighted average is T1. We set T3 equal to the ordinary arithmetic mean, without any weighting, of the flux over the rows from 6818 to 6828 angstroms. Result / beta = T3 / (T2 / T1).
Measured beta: 30.1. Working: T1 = 28.3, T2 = 27.3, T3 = 29.1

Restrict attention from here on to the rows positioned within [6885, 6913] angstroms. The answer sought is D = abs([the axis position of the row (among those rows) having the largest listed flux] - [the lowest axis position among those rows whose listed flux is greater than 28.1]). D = 17.5 angstroms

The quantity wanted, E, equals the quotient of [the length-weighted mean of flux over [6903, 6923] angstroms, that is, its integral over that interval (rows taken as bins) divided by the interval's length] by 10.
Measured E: 2.65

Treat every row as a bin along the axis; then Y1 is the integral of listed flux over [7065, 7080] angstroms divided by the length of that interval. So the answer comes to 27.6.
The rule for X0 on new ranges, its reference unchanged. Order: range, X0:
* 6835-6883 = 0.2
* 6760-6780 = -1.1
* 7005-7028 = 0.3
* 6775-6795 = -0.5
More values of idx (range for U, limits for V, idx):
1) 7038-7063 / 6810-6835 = 1.5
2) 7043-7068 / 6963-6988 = 1.0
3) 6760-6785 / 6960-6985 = 0.0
